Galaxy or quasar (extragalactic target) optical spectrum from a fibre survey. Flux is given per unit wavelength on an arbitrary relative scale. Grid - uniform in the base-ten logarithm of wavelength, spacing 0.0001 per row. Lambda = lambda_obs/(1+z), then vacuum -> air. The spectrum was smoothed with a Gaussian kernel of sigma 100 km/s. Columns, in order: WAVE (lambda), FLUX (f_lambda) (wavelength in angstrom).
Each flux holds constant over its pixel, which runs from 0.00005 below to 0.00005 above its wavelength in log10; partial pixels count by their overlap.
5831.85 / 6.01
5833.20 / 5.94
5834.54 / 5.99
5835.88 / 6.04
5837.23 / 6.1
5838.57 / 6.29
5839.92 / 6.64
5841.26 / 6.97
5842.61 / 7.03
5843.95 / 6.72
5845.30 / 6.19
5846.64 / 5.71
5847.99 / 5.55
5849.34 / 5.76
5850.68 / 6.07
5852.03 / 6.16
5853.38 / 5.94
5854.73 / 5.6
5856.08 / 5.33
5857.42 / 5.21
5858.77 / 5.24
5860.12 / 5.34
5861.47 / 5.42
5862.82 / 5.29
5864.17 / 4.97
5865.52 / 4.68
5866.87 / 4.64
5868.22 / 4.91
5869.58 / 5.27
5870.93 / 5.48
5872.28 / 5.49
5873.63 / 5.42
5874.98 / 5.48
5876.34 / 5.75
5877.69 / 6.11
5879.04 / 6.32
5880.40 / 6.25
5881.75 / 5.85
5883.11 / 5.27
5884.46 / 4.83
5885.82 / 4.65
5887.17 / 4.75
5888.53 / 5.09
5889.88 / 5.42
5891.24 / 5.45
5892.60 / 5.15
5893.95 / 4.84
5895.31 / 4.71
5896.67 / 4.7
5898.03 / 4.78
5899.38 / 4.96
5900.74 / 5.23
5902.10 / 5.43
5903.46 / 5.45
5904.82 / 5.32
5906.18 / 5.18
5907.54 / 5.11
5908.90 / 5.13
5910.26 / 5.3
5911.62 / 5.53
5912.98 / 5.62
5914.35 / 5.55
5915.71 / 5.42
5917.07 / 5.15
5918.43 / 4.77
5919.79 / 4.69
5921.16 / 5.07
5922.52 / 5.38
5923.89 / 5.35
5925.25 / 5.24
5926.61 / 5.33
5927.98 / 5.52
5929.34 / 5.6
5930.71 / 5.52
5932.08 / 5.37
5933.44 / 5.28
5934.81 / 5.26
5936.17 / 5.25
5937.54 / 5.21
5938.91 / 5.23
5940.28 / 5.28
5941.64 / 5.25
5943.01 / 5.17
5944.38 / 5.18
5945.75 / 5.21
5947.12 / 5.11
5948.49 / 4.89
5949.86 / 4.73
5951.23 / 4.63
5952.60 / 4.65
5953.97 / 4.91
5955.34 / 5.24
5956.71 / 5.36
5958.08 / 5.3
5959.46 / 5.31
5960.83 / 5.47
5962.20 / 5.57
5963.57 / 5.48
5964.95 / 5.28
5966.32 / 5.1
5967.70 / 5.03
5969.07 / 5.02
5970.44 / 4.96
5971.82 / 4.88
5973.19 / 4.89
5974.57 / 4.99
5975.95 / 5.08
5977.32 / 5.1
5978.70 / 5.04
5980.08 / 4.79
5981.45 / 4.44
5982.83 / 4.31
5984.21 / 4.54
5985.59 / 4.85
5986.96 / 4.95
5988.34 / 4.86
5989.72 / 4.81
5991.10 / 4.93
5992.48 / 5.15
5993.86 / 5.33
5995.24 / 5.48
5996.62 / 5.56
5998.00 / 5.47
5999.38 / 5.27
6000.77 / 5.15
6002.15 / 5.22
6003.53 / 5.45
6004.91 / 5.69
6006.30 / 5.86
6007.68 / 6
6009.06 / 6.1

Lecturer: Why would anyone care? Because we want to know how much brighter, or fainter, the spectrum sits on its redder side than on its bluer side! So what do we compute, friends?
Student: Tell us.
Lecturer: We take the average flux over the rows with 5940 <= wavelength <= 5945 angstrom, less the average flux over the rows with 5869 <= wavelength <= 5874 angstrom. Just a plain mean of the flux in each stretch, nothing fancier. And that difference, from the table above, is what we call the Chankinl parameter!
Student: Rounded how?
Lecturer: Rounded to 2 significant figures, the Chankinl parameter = -0.20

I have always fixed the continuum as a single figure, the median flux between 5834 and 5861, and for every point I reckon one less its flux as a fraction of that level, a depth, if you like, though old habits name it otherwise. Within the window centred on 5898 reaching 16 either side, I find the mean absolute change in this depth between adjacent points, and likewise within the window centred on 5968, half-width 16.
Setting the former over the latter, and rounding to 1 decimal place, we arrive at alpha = 1.4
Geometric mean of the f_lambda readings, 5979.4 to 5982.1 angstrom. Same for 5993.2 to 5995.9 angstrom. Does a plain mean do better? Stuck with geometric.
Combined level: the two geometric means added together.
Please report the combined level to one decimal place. 10.0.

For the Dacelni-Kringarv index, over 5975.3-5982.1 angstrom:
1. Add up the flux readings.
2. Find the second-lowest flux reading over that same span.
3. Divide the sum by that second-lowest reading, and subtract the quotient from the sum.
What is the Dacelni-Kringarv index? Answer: 19.3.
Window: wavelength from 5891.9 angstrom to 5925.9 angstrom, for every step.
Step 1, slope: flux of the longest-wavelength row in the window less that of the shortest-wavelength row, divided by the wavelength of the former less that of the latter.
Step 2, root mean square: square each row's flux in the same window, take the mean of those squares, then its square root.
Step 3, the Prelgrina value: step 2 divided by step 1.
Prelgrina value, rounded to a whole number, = 1876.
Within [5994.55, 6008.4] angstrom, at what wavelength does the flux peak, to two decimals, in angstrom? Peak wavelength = 6007.68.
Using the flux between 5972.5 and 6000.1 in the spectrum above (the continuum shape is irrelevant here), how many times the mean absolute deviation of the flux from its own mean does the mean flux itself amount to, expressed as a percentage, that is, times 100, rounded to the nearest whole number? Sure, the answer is 1956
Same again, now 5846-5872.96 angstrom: 1715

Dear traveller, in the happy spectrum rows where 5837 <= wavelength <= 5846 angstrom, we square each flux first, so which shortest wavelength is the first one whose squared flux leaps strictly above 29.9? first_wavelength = 5837.23 angstrom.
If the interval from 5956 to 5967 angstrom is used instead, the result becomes 5960.83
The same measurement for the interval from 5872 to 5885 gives 5872.28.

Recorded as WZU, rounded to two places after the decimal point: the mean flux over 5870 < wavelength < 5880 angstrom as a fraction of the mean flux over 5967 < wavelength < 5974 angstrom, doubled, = 2.31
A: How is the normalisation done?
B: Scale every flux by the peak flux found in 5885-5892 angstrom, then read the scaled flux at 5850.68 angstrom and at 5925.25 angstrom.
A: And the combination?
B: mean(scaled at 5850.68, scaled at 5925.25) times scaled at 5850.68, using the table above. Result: 1.16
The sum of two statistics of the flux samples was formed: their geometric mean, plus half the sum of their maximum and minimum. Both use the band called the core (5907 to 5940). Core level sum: 10.4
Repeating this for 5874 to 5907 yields 10.8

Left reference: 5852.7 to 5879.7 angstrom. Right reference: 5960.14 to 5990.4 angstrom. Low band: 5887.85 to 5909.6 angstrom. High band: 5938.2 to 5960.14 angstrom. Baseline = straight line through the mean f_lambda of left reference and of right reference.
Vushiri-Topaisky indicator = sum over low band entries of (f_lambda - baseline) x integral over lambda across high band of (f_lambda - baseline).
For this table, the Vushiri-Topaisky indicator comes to -1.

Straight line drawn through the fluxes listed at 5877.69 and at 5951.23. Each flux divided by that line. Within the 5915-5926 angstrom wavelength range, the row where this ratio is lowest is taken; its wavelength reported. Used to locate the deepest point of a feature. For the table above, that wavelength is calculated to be 5919.79 angstrom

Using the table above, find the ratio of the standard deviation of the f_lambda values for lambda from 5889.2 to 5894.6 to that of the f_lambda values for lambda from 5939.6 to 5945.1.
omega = 5.3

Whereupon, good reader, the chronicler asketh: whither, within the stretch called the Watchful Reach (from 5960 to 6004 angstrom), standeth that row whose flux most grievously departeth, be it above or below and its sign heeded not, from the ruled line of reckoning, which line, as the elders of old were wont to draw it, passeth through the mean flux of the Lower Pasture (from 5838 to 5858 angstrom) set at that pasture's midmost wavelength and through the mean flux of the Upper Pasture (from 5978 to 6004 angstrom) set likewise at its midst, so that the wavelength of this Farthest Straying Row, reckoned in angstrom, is 5982.83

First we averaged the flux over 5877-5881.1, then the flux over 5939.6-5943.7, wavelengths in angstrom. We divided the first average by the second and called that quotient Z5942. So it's 1.19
